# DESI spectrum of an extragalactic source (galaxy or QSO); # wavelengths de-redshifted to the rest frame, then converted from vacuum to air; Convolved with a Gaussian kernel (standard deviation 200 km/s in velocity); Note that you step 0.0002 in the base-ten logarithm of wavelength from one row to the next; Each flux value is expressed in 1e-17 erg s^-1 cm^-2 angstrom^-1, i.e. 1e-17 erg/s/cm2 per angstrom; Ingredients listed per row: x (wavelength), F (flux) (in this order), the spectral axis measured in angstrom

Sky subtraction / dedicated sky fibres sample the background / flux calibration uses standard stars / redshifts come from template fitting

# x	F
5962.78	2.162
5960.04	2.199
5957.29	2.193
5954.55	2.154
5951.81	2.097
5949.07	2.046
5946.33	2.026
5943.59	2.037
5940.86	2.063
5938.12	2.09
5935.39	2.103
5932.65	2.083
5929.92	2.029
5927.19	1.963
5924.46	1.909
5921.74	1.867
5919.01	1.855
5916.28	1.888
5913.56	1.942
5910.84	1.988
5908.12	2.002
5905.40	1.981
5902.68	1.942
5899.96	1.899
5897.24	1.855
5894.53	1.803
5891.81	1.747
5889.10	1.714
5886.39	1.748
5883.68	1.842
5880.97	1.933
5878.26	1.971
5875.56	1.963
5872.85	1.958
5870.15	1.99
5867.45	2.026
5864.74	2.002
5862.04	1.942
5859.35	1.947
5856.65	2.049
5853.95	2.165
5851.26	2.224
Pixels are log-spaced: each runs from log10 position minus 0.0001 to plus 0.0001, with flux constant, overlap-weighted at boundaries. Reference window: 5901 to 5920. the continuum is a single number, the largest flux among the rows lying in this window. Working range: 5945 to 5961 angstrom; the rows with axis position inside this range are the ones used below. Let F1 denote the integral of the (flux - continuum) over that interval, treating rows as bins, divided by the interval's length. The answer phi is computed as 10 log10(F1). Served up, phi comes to -9.4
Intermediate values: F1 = 0.12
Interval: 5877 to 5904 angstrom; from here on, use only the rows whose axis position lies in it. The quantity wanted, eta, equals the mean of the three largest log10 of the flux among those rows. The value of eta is 0.290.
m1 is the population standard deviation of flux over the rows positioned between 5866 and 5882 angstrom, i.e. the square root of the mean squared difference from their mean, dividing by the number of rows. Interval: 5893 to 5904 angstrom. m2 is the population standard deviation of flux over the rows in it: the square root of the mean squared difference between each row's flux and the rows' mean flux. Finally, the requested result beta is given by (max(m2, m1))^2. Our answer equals 0.003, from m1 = 0.03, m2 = 0.052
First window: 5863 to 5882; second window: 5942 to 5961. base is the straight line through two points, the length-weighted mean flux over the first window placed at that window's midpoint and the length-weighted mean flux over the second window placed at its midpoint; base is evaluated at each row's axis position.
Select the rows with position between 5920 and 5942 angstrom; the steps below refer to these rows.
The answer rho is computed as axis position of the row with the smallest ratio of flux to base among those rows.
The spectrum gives 5921.74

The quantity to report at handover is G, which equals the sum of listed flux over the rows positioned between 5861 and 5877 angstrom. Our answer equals 11.9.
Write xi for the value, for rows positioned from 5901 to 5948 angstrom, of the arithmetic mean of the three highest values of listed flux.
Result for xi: 2.09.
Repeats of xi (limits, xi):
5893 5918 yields 1.99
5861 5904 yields 2.01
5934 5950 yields 2.09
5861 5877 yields 2.01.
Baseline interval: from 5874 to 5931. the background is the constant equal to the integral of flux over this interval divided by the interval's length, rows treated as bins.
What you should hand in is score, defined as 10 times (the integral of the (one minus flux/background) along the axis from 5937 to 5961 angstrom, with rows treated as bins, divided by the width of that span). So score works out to -1.07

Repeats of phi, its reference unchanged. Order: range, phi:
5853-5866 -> -18.3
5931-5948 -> -11.9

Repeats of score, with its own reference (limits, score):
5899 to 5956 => -0.54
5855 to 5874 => -0.50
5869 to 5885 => -0.24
